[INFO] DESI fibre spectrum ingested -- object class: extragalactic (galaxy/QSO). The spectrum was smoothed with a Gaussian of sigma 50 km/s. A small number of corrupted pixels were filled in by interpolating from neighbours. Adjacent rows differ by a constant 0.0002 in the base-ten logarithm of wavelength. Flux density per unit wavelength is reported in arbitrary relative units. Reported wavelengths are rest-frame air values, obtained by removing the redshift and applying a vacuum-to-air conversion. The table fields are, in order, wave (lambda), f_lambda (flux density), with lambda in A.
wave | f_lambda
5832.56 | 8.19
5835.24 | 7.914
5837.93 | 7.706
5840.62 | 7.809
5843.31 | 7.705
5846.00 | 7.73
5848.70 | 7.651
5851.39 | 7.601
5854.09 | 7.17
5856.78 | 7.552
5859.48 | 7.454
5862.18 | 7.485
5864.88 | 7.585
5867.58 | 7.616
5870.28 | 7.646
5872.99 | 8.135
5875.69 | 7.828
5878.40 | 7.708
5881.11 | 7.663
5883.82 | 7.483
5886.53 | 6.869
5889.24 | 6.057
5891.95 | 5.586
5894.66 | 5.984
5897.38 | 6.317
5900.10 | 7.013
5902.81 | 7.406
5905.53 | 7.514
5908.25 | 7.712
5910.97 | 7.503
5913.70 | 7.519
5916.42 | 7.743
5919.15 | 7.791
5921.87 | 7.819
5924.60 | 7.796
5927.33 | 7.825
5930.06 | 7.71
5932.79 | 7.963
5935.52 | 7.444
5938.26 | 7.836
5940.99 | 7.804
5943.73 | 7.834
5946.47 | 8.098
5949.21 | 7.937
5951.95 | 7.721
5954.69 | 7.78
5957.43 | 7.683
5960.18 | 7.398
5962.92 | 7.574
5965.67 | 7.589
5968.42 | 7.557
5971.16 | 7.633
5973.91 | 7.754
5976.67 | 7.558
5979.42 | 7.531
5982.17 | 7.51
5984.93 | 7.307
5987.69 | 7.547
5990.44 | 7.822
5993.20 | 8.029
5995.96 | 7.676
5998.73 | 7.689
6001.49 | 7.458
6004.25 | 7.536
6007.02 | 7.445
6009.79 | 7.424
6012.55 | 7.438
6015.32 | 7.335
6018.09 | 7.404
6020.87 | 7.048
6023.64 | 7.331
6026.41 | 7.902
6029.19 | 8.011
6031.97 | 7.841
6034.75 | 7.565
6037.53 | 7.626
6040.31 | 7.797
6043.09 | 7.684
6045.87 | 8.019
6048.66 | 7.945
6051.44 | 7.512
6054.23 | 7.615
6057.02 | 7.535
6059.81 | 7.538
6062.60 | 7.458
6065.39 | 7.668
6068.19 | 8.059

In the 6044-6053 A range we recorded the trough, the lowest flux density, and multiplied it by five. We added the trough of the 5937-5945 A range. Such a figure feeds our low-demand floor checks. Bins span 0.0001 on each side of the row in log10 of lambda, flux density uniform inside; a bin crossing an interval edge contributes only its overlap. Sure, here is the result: 45.4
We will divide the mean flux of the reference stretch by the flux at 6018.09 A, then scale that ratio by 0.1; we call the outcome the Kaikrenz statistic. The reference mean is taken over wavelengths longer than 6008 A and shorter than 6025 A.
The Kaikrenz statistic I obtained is 0.099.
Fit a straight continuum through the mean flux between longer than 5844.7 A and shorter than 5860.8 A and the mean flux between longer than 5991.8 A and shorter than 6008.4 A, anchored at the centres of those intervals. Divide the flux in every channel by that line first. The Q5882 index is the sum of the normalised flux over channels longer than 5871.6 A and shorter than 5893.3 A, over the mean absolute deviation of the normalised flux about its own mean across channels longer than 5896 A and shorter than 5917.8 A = 172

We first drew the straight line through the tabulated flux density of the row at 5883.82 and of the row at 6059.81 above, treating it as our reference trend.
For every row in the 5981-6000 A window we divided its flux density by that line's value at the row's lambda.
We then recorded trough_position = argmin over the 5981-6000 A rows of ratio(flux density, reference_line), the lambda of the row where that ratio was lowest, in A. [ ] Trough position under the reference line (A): 5984.93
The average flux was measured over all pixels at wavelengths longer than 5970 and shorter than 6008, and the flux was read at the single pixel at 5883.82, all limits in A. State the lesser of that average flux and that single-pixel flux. 7.5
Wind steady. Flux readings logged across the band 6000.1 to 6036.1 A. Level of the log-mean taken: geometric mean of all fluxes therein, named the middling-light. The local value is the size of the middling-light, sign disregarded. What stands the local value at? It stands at 7.51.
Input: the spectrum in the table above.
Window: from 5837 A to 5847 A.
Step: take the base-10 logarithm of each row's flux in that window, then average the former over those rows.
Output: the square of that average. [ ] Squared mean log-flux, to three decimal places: 0.790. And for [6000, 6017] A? 0.760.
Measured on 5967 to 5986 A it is 0.771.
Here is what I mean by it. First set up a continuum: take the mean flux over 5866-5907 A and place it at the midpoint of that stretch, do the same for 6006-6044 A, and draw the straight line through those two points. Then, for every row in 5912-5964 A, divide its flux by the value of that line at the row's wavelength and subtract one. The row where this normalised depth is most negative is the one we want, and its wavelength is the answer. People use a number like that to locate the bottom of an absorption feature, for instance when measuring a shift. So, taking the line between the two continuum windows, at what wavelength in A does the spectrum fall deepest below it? 5960.18 A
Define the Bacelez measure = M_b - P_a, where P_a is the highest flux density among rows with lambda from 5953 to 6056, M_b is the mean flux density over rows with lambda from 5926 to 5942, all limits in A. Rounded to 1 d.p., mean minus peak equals -0.3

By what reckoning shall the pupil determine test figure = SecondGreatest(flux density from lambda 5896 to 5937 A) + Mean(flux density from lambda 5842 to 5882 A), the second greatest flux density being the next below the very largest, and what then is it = 15.5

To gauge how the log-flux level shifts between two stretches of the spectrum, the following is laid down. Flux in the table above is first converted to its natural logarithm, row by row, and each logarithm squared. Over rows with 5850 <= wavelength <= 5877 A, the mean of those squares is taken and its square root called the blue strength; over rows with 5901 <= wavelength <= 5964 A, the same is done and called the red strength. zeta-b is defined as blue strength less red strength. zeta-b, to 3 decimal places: -0.014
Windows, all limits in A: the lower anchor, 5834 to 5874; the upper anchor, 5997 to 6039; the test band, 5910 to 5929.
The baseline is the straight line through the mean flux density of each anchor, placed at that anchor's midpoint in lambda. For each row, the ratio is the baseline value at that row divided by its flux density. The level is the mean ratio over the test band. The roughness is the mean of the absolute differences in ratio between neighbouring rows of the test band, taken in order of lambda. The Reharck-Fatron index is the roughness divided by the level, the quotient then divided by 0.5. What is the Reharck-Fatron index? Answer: 0.016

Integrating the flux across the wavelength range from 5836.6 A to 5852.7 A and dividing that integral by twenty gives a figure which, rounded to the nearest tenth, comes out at 6.2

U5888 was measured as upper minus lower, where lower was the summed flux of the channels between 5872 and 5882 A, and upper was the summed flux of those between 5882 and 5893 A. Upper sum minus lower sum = -5.3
